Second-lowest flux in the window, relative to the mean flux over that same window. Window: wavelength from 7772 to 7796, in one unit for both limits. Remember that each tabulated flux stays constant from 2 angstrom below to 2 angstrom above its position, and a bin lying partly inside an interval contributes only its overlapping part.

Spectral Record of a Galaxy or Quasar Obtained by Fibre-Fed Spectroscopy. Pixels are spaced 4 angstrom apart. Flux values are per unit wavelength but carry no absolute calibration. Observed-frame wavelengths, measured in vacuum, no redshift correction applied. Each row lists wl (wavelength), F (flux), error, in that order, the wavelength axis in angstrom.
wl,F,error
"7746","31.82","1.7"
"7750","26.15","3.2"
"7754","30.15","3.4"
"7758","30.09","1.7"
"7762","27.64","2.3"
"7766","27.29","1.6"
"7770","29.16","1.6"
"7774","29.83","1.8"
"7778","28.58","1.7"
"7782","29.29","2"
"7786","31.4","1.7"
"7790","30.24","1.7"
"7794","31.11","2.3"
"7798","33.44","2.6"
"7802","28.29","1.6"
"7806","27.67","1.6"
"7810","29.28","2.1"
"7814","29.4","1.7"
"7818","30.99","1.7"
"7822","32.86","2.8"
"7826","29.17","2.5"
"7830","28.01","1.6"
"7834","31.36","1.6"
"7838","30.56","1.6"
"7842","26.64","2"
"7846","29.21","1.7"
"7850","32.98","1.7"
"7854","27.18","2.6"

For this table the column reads 0.974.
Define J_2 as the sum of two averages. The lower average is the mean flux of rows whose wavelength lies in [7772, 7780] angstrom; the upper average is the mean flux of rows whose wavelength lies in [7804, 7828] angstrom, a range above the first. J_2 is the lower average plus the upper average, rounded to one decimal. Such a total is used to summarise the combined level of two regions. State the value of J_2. 59.1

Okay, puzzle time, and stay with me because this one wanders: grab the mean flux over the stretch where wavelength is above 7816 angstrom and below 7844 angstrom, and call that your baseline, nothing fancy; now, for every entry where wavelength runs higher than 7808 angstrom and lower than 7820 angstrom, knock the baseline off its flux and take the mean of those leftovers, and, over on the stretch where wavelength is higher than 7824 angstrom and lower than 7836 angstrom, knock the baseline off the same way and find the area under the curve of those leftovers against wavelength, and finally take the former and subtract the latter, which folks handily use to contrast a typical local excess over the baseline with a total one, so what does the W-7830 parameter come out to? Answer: 5.1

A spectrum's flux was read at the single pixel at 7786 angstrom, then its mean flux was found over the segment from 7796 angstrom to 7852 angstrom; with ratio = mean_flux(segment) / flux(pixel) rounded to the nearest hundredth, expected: 0.96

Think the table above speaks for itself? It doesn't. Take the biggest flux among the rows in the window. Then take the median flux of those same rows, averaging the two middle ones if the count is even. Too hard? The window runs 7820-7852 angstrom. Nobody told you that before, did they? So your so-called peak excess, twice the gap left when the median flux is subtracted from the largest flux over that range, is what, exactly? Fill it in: 6.2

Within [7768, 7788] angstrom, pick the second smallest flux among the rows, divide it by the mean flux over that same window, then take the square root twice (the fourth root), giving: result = 0.996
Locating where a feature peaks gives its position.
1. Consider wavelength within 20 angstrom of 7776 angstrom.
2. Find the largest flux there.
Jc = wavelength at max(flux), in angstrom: 7786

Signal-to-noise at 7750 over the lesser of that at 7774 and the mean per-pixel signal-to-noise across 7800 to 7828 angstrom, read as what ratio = 0.53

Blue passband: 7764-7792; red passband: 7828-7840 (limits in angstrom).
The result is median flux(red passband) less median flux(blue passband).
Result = 1.3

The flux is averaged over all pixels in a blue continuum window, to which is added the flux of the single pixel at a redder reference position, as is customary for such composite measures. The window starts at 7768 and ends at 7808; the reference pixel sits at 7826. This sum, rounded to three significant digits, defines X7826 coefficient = 59.1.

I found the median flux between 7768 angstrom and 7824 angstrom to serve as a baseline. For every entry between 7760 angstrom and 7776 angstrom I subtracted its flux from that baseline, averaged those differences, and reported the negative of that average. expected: -1.1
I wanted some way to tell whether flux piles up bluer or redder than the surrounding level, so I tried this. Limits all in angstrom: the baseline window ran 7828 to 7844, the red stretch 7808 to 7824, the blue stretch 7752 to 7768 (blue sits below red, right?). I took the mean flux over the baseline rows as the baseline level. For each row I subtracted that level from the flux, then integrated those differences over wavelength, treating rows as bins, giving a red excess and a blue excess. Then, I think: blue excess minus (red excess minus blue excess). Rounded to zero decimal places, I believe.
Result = -35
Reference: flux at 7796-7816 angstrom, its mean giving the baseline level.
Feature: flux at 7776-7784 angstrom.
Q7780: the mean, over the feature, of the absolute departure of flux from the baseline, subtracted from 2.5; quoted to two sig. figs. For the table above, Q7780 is 1.8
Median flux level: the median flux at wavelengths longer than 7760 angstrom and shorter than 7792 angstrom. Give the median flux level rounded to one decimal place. 29.2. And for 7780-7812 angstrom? 29.8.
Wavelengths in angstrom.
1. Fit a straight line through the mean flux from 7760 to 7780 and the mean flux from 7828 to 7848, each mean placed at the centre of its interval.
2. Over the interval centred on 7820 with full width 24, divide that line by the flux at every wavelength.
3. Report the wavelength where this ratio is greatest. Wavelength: 7830 angstrom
